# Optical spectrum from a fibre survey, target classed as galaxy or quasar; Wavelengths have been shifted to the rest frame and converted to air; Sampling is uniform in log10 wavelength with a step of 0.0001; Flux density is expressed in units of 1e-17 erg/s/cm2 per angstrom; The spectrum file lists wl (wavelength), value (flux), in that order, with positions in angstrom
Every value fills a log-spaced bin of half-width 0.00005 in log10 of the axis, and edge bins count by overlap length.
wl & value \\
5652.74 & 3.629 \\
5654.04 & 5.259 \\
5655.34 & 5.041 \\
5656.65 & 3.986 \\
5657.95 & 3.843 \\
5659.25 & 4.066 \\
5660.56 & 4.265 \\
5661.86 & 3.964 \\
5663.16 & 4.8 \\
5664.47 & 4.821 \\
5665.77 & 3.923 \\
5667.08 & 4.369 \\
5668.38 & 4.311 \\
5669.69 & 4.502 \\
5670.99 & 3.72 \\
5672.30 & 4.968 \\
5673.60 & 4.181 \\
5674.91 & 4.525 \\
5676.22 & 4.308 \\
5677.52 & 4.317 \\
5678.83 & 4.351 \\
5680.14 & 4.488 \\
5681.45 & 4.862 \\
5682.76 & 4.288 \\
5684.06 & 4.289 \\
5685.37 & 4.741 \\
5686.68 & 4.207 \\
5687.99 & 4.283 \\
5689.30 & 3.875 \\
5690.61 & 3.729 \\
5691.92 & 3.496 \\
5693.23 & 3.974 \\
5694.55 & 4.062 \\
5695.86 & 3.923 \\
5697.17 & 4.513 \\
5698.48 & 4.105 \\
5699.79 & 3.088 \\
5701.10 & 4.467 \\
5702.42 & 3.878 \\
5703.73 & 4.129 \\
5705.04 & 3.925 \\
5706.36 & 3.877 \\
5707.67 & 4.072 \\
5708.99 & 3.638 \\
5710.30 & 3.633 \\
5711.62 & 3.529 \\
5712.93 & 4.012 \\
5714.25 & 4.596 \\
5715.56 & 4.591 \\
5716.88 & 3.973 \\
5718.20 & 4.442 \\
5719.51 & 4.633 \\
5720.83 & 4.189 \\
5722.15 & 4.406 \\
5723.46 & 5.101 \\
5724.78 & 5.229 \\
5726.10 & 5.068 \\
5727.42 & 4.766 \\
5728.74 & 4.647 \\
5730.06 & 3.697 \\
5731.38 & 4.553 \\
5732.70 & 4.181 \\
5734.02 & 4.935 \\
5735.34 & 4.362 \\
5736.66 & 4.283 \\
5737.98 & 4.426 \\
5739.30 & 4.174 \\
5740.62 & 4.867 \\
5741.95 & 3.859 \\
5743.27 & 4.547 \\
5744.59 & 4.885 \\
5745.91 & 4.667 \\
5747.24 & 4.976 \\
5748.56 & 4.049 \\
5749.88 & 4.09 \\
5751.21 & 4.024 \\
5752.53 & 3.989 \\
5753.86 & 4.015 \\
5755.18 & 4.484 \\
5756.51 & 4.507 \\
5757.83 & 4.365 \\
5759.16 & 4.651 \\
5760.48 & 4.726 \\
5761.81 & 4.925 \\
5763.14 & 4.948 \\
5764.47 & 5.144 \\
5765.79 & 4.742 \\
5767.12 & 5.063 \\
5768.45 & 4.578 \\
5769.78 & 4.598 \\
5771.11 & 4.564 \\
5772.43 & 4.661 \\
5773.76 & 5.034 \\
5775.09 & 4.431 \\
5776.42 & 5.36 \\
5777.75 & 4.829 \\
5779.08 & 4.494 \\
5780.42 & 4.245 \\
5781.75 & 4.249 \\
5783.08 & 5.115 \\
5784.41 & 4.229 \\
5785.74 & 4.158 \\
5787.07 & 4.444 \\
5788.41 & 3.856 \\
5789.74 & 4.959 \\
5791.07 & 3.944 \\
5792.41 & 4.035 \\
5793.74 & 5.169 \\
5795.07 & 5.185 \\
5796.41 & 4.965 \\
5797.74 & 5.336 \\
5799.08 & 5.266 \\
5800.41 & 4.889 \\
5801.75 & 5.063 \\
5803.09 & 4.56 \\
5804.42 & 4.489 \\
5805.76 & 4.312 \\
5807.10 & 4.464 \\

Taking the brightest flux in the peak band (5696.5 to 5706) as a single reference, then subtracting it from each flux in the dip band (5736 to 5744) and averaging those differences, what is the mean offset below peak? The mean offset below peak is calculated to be -0.15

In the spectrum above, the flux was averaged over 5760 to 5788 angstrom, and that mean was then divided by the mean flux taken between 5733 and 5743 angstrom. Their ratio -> 1.06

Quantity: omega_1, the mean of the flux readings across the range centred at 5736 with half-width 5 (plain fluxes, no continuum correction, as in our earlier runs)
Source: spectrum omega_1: 4.5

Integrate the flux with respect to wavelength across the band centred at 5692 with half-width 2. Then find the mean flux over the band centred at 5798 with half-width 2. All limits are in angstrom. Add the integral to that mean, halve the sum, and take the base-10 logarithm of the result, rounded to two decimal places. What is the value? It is 1.00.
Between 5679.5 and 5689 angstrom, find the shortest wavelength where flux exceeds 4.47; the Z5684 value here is 5680.14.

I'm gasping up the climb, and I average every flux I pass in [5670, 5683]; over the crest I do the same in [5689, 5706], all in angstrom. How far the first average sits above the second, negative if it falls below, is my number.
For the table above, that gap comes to 0.47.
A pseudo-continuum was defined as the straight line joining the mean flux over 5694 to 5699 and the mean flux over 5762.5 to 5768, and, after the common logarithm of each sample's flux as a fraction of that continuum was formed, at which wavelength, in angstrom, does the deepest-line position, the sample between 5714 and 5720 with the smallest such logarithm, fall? 5716.88 angstrom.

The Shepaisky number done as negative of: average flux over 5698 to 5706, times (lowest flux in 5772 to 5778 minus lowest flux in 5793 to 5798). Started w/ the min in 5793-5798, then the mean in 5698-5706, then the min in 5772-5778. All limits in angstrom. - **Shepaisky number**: 2.1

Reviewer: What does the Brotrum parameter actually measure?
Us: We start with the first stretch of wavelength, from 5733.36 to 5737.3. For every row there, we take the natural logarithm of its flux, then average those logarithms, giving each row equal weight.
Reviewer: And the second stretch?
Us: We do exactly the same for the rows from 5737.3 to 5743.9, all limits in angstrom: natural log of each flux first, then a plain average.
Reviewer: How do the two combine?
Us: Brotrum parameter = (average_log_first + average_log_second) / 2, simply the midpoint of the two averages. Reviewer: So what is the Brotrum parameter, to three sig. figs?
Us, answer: 1.49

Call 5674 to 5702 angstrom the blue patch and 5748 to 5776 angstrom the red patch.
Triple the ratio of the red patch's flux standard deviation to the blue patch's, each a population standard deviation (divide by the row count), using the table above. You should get 2.65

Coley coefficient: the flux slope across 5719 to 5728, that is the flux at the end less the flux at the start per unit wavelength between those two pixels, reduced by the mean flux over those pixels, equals -4.75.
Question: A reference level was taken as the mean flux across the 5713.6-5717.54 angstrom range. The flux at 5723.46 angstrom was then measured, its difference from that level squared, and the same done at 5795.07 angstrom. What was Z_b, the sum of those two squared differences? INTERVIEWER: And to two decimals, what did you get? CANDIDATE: 1.15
